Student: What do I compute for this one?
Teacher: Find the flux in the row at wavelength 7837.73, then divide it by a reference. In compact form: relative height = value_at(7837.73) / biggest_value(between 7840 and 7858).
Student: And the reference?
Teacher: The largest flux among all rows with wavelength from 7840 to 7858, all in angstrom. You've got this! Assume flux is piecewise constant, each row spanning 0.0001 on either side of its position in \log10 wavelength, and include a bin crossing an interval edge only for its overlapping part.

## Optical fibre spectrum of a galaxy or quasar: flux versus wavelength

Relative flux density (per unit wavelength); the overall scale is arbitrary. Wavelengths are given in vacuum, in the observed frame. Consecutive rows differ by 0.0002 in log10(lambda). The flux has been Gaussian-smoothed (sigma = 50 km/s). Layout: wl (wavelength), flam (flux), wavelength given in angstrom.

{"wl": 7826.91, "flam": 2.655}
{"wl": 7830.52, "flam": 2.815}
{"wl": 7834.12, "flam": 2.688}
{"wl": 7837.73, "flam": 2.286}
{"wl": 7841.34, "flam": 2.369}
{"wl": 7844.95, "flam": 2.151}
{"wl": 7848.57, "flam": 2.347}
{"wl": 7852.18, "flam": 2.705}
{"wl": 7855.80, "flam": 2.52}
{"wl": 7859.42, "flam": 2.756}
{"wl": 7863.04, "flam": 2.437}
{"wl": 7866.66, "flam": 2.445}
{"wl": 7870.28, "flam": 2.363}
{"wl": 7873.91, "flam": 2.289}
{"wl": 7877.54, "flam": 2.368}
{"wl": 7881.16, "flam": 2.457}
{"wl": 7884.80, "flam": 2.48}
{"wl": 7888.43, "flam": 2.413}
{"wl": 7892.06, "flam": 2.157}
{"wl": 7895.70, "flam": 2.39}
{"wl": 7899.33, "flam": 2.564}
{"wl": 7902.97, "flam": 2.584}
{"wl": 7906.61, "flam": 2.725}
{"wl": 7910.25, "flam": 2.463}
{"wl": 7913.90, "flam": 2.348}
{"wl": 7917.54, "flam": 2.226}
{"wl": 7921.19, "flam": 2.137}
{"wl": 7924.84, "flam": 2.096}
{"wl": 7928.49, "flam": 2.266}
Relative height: 0.845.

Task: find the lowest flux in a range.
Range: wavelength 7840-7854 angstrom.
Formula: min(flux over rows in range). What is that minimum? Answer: 2.151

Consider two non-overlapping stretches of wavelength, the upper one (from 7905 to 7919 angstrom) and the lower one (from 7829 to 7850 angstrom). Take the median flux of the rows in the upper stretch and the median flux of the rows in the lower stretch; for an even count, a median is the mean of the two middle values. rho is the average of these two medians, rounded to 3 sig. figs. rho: 2.38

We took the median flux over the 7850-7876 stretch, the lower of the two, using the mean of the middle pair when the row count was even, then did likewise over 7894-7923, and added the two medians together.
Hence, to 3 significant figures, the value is 4.87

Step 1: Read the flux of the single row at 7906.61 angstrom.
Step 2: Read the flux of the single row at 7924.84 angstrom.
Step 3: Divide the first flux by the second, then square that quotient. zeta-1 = 1.69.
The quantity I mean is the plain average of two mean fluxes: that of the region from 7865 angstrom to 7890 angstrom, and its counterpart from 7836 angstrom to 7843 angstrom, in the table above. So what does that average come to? 2.36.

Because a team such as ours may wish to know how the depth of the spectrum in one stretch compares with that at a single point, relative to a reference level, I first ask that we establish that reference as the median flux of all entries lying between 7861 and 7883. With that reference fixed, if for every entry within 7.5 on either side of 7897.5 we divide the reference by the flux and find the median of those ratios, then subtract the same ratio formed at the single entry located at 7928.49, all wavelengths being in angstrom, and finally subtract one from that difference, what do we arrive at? -1.09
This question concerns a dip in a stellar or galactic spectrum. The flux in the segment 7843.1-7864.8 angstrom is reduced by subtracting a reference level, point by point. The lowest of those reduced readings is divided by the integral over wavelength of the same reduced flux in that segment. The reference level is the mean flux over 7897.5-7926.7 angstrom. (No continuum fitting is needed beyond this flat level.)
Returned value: -0.1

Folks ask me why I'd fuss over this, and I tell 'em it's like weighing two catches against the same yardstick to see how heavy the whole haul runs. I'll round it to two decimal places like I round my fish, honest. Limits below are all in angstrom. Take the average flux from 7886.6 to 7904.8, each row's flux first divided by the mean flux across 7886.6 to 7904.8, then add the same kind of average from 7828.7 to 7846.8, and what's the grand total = 2.02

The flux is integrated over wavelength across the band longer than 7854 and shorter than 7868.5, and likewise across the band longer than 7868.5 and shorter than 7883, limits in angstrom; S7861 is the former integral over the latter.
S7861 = 1.07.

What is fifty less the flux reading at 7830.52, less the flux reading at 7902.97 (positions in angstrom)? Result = 44.60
